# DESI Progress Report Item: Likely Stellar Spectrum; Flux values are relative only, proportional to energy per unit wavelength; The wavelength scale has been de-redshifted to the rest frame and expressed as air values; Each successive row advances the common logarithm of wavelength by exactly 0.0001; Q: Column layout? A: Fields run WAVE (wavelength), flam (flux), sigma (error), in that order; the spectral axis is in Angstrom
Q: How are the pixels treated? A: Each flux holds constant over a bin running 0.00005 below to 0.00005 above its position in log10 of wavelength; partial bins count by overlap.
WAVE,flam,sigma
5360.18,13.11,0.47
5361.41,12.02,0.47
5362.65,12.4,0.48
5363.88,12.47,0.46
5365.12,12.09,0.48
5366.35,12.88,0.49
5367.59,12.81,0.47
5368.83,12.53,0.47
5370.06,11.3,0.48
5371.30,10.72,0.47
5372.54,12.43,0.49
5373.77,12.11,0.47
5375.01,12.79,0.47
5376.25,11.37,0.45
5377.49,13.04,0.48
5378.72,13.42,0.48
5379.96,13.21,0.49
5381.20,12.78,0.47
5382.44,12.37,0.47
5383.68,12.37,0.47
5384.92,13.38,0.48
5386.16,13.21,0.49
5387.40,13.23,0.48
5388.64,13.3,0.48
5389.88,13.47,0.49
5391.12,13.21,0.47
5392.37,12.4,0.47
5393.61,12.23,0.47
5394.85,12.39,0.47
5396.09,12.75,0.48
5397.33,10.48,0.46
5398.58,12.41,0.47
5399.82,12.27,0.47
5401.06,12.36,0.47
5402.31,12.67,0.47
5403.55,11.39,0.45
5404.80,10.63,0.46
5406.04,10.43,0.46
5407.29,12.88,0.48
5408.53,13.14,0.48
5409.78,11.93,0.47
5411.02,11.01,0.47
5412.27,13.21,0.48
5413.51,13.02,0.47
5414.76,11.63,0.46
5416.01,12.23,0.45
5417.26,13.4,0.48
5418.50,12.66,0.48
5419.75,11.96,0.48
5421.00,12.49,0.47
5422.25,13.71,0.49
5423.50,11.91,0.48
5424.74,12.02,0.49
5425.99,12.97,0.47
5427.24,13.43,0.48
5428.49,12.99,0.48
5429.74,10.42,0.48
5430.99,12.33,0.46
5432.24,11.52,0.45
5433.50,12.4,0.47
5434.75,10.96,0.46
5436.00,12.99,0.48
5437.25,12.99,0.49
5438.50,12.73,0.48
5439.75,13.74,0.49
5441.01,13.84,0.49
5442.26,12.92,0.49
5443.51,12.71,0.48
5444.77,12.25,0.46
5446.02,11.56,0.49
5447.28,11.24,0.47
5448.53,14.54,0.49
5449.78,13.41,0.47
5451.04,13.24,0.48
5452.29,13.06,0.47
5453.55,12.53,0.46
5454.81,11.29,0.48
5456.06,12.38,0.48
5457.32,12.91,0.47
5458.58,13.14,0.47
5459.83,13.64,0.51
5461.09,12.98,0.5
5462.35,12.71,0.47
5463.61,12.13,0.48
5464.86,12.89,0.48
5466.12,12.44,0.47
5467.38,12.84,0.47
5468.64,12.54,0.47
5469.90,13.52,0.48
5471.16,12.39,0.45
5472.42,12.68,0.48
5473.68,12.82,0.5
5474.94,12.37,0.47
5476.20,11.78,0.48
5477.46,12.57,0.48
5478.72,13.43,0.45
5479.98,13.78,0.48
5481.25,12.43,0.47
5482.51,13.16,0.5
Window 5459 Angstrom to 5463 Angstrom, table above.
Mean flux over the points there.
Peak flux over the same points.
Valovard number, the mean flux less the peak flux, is -0.53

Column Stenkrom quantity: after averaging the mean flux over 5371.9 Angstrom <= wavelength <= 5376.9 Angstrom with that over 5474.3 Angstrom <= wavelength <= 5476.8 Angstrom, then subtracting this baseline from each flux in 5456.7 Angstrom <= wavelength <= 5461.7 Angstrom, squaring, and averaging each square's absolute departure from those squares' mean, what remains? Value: 0.56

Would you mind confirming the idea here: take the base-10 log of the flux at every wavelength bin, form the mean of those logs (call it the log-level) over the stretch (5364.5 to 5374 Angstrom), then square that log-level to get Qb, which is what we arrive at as 1.17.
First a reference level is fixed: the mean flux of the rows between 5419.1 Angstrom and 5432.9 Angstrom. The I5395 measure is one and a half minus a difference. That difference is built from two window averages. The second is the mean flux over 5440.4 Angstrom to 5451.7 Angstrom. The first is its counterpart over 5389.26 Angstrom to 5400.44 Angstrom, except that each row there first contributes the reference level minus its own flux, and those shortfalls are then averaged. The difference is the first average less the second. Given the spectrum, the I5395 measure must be 14.4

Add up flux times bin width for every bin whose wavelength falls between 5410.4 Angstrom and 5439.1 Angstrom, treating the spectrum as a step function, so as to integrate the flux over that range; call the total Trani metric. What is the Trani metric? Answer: 356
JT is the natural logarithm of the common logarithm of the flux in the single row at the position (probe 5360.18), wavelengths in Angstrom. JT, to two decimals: 0.11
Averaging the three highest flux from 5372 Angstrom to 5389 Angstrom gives 13.4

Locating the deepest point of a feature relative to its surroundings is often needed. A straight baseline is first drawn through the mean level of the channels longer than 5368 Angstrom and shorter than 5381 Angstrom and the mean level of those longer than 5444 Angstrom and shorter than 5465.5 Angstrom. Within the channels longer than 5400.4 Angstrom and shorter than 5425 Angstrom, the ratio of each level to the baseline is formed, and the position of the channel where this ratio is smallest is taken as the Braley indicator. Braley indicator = 5406.04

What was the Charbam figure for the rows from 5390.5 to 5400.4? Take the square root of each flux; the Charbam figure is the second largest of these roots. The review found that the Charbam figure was 3.57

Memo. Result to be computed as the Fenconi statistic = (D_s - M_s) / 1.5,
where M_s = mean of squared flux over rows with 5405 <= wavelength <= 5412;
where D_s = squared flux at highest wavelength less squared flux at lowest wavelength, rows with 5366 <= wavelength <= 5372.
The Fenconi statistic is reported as -129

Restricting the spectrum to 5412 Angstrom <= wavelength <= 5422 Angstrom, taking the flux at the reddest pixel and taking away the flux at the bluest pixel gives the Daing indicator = -0.72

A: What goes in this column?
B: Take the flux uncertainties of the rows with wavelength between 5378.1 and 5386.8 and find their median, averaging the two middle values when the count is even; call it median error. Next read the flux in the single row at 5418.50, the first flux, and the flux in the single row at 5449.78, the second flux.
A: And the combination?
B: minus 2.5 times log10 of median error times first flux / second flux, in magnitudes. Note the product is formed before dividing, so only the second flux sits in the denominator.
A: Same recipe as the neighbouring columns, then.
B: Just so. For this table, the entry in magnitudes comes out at 0.86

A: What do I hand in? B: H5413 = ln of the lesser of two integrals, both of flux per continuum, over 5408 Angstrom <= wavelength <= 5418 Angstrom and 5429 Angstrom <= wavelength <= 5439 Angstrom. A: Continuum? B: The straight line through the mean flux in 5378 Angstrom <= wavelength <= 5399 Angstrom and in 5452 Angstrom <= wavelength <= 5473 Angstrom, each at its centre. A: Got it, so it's 2.25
